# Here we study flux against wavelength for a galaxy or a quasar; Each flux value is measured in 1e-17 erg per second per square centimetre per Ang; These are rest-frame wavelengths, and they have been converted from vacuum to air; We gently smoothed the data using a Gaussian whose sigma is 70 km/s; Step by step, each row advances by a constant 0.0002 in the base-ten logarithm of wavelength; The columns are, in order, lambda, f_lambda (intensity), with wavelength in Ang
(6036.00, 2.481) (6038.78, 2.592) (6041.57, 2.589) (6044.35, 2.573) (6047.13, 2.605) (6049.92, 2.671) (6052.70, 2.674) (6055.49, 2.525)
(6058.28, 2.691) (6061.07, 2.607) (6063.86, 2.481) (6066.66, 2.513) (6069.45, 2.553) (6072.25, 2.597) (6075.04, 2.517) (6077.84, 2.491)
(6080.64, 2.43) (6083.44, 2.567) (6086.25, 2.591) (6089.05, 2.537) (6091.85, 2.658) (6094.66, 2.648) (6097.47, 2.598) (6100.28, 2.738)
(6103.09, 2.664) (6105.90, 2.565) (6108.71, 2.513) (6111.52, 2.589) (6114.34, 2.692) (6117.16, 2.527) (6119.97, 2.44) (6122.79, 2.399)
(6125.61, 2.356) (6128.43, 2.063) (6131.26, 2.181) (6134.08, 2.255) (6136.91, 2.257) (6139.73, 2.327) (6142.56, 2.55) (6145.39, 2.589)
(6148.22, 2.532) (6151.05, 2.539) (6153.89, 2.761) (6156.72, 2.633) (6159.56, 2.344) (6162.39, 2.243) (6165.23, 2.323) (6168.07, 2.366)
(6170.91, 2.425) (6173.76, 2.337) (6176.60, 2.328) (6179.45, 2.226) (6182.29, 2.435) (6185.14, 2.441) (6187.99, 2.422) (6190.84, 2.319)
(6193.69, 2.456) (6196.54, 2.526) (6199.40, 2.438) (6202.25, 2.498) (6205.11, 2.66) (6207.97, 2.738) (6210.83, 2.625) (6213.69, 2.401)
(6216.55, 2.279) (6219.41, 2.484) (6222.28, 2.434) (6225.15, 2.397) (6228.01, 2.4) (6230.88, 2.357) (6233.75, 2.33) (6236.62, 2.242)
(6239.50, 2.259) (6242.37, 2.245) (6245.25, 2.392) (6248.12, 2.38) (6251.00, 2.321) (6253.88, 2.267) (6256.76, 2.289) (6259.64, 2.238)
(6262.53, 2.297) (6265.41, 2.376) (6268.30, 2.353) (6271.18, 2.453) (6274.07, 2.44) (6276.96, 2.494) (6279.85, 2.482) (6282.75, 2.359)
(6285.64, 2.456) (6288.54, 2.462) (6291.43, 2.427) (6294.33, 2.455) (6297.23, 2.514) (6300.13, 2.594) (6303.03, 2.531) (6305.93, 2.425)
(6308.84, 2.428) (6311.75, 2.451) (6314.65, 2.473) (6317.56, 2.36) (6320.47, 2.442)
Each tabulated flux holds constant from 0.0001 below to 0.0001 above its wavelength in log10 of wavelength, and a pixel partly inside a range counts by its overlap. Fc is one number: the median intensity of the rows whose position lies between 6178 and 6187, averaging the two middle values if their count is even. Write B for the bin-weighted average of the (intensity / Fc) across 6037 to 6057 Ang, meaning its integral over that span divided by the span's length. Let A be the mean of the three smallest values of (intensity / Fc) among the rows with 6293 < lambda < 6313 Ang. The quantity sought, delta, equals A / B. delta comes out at 0.94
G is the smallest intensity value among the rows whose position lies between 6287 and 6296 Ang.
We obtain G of 2.427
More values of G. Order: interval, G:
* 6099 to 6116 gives 2.513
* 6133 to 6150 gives 2.255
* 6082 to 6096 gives 2.537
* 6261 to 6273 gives 2.297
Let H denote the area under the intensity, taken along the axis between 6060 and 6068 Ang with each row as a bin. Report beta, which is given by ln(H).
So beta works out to 3.0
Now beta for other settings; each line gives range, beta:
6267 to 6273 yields 2.7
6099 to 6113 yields 3.6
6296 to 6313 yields 3.7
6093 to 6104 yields 3.4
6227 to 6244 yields 3.7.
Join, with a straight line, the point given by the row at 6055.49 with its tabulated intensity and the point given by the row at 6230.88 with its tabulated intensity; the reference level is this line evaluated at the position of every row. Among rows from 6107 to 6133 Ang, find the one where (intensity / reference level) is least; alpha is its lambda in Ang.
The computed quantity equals 6128.43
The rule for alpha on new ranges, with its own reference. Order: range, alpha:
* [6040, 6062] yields 6055.49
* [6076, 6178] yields 6128.43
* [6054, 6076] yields 6063.86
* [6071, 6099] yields 6080.64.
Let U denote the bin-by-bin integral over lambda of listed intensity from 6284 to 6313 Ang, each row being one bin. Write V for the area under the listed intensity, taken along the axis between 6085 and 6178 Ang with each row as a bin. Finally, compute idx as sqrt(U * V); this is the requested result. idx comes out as 128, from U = 72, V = 230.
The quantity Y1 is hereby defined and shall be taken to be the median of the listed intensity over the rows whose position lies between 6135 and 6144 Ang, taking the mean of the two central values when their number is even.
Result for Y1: 2.33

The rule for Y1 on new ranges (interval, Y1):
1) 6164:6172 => 2.37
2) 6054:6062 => 2.61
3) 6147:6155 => 2.54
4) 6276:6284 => 2.48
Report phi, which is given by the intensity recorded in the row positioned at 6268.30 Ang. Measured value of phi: 2.353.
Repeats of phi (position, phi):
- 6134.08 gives 2.255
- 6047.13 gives 2.605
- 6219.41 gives 2.484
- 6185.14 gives 2.441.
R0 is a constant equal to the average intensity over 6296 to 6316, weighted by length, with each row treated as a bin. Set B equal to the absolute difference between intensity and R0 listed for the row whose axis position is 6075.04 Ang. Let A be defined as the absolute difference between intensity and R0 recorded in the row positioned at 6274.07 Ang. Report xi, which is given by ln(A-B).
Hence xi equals -3.9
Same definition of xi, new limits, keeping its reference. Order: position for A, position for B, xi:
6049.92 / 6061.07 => -2.7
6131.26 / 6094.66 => -1.9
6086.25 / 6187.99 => -3.3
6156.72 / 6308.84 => -2.5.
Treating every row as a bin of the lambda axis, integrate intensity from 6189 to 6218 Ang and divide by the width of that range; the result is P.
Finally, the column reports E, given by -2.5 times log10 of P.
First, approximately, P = 2.49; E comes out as -0.99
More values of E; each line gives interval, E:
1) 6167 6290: -0.95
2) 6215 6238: -0.94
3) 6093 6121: -1.04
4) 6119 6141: -0.90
